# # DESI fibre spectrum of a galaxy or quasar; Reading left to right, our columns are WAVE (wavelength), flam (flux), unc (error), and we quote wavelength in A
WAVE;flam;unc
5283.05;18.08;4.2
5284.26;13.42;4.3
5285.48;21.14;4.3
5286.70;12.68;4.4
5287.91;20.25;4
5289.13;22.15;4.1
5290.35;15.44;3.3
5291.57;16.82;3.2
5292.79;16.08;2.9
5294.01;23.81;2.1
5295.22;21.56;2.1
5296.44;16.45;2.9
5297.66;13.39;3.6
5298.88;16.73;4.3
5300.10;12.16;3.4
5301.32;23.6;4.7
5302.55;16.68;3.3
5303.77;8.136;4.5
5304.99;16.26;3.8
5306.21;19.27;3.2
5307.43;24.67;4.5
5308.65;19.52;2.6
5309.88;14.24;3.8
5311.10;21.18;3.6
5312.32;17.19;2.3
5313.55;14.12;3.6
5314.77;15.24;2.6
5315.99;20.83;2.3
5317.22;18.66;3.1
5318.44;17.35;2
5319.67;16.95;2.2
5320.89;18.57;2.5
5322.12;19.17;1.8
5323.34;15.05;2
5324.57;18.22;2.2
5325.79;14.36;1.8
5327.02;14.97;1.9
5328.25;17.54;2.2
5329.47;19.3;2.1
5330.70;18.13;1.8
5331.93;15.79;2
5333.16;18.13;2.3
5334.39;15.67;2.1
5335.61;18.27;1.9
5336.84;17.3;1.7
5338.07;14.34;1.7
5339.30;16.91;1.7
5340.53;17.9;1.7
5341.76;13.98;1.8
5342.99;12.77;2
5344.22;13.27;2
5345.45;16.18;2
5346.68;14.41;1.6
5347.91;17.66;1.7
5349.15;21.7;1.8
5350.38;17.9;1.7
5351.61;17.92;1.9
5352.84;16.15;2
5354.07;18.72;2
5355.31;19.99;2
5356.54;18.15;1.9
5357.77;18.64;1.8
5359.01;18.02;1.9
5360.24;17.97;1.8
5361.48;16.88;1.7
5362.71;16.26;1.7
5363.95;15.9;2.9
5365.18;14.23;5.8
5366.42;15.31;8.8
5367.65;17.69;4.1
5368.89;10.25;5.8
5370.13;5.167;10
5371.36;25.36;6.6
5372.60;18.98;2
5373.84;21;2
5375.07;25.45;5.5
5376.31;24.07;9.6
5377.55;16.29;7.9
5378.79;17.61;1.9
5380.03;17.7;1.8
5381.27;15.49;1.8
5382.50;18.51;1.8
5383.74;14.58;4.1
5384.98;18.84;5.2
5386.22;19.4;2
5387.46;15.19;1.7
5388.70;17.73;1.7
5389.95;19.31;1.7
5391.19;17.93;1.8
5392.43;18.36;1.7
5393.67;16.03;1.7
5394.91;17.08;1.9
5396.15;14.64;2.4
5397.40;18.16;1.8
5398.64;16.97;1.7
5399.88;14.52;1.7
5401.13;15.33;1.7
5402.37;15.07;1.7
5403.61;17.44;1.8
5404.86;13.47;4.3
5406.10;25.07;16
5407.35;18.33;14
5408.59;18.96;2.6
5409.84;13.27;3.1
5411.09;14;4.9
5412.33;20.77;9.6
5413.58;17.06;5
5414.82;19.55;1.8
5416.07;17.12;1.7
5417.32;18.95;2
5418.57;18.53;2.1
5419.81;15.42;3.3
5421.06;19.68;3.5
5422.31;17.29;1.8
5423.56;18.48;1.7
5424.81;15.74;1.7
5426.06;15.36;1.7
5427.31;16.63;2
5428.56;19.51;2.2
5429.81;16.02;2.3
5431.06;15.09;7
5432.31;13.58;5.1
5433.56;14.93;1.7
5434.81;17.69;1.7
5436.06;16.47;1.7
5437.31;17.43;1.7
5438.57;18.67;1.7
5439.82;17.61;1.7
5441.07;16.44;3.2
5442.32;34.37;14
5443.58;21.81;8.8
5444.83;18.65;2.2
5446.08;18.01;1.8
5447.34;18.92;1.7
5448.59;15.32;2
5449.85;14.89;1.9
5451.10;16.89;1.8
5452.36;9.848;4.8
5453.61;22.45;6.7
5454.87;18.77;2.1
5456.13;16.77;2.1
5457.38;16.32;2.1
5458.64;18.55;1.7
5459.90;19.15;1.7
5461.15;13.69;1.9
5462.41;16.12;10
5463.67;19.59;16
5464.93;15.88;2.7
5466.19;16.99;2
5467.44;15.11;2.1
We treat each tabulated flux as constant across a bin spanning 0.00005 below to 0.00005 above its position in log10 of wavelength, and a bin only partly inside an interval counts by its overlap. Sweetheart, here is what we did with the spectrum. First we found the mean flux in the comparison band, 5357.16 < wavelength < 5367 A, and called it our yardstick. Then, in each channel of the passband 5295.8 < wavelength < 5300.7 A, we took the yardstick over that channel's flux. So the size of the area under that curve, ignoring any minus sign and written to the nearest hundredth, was 5.64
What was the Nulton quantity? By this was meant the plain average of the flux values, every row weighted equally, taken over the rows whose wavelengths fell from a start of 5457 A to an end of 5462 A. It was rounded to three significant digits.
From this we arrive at 16.9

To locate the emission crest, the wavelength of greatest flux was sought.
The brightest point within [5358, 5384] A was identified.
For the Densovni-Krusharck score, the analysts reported 5375.07 A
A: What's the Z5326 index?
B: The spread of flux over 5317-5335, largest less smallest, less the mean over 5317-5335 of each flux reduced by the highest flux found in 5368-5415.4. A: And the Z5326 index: 13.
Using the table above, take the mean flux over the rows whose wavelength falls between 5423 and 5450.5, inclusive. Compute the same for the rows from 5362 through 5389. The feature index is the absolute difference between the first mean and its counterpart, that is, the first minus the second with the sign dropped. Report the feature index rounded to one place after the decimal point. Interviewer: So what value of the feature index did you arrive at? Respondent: 0.5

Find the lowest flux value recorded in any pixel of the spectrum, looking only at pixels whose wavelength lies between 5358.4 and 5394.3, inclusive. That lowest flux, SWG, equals 5.167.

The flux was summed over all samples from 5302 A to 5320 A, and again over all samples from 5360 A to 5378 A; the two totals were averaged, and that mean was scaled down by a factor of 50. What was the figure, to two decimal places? 5.21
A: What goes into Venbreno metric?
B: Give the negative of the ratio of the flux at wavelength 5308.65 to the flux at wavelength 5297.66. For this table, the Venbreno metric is -1.46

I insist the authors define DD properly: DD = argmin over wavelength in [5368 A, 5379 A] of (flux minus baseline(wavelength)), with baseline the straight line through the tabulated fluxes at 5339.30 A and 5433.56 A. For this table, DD 5370.13 A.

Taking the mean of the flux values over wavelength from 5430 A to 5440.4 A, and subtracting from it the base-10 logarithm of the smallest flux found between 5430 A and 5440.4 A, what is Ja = 15.3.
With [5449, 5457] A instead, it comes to 15.6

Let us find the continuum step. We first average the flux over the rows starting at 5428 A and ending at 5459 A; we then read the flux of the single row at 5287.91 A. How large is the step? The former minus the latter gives -2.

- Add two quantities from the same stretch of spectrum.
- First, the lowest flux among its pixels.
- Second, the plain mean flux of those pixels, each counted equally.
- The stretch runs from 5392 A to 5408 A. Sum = 30.4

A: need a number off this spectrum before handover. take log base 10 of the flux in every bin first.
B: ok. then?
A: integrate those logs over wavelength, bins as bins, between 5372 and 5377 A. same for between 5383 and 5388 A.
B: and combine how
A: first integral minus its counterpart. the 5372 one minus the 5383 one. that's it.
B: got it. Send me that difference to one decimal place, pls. 0.6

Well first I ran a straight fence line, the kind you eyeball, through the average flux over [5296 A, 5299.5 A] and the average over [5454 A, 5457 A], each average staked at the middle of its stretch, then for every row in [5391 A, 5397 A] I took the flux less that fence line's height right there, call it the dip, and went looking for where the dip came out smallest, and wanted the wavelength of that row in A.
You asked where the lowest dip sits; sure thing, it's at 5396.15 A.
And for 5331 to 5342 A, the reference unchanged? 5341.76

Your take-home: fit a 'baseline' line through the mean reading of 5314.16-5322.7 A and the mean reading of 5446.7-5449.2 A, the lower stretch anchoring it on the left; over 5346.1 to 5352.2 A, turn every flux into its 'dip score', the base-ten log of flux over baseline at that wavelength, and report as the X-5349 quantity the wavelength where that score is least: 5346.68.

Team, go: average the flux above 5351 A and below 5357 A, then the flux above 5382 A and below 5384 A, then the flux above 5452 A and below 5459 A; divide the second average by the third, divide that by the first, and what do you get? 0.053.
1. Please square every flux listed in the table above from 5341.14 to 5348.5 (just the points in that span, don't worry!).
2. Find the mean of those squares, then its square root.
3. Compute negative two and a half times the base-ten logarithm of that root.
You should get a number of -2.93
